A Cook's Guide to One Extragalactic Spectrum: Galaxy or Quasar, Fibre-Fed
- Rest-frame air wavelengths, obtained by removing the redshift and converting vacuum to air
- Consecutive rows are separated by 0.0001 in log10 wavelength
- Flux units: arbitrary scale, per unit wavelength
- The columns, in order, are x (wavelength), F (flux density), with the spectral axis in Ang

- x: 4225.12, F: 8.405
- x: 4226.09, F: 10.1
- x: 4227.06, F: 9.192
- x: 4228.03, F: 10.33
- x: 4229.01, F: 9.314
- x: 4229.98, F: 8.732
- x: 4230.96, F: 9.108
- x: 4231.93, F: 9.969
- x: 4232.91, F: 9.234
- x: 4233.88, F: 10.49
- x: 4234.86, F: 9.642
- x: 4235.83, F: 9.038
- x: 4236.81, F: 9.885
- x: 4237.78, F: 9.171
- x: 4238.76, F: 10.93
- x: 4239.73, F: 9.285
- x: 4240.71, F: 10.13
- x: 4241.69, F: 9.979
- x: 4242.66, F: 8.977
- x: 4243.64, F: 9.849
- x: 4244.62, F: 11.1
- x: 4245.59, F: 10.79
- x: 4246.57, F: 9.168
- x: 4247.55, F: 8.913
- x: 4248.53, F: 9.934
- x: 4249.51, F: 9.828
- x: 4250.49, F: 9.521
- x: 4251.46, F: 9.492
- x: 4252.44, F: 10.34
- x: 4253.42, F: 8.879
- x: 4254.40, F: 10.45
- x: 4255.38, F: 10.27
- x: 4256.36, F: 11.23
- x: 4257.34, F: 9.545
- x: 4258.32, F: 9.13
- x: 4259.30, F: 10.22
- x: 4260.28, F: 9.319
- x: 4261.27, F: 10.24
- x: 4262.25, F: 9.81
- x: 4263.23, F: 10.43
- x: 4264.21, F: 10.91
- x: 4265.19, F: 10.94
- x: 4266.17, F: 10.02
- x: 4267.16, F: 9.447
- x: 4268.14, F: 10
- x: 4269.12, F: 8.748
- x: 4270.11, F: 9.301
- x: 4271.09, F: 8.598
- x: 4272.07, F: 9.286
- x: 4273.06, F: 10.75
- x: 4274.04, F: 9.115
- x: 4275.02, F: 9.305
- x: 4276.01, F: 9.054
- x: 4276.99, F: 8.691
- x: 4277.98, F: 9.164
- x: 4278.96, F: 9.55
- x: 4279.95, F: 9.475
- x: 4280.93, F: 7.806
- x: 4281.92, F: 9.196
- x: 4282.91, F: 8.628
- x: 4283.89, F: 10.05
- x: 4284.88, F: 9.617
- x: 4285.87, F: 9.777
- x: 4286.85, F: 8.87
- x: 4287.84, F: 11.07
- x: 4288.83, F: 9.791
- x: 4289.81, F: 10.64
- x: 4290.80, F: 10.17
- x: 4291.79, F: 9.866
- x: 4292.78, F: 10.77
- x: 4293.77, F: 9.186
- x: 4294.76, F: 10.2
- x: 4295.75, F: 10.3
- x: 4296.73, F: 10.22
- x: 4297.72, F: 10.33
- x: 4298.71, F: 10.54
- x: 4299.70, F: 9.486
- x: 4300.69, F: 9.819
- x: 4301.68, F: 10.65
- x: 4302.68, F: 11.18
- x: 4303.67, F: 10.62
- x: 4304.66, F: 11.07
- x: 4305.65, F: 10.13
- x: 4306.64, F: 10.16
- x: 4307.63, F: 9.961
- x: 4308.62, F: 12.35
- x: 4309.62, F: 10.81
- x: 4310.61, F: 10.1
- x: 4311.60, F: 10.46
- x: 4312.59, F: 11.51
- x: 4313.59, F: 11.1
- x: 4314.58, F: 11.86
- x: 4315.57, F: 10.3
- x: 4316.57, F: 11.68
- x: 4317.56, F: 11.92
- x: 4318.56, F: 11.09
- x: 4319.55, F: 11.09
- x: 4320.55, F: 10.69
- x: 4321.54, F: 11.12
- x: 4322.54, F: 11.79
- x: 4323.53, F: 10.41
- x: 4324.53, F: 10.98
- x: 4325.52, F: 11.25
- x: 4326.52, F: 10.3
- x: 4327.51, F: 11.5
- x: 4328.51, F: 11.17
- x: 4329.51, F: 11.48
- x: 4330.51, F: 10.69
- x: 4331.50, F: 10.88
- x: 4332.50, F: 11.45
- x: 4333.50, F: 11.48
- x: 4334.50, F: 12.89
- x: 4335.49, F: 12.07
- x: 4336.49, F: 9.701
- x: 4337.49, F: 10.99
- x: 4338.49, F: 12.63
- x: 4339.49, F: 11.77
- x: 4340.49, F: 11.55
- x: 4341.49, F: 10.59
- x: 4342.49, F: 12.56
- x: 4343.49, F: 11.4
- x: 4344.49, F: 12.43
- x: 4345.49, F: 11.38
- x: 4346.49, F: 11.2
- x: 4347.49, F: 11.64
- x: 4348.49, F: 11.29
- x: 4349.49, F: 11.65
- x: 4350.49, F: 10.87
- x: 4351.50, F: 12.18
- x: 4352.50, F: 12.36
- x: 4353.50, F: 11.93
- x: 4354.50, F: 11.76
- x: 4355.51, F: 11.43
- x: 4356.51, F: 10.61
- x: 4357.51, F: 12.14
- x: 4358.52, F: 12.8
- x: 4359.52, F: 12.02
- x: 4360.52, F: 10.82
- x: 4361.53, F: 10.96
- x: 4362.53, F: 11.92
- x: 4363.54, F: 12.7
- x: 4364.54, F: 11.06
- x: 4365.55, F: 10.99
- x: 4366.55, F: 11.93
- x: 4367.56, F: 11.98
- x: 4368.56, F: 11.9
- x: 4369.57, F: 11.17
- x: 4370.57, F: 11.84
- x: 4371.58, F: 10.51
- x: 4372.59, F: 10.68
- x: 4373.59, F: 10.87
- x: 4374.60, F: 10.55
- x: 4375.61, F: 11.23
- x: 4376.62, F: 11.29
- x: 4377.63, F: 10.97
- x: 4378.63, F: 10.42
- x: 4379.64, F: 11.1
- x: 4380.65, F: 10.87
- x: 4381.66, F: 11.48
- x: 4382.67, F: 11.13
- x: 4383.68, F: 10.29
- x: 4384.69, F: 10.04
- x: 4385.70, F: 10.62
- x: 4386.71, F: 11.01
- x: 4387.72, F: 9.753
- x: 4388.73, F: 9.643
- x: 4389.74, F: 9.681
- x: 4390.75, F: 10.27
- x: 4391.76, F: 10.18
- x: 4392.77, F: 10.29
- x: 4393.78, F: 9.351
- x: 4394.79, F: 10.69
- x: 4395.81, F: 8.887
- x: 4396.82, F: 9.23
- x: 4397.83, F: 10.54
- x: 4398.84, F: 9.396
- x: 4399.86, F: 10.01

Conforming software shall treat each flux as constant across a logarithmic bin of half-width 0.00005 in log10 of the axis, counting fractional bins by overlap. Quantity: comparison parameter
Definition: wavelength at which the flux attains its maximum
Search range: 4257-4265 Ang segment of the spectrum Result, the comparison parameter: 4264.21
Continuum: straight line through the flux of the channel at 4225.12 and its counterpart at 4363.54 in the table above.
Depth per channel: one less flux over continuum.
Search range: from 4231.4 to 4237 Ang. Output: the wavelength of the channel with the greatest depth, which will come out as 4235.83 Ang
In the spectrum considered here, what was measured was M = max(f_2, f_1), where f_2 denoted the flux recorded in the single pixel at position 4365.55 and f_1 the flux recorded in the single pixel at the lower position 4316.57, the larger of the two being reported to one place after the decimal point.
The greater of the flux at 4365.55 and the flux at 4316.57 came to 11.7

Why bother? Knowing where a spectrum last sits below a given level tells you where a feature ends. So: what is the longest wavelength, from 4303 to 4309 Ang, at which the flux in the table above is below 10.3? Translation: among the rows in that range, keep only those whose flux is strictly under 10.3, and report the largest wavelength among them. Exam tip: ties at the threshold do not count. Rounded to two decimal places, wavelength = 4307.63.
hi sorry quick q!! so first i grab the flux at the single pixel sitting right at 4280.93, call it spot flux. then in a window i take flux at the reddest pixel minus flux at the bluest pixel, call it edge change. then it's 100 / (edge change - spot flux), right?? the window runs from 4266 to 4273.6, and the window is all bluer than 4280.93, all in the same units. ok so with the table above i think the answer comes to -14.1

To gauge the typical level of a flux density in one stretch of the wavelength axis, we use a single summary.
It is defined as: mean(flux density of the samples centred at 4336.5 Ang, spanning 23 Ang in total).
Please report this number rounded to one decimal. 11.4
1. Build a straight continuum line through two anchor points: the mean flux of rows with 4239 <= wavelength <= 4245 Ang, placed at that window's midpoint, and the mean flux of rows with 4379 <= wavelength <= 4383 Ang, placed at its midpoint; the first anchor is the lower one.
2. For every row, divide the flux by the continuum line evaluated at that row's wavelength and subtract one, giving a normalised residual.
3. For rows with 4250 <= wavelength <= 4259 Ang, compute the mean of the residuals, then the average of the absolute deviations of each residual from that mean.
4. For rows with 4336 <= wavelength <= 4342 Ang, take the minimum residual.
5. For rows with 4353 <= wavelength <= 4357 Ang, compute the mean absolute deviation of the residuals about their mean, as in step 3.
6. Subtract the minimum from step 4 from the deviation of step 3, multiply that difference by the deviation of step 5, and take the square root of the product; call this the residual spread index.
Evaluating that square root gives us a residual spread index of 0.078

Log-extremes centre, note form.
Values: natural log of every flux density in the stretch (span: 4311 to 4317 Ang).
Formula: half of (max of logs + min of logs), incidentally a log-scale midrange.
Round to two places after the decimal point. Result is 2.40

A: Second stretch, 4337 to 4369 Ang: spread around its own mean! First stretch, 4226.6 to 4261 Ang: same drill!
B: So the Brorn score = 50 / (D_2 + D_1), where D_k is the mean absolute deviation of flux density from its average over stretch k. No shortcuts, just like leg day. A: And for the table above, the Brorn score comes 46.1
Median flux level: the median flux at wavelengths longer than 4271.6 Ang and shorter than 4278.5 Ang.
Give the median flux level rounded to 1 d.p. 9.2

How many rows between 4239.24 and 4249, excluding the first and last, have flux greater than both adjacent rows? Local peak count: 2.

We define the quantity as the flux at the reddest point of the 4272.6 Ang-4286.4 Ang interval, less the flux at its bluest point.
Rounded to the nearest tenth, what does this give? -1.0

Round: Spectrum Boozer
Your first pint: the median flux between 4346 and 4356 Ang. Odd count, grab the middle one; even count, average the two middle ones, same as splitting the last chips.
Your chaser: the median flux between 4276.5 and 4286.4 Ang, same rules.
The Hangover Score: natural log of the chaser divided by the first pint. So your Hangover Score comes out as -0.22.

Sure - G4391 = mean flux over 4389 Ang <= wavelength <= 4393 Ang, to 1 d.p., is 10.1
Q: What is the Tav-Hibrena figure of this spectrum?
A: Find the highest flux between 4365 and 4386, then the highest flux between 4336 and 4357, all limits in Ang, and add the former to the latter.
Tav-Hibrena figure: 24.6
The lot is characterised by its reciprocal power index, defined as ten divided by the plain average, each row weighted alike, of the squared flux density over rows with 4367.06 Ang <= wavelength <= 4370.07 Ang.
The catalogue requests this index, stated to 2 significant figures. 0.073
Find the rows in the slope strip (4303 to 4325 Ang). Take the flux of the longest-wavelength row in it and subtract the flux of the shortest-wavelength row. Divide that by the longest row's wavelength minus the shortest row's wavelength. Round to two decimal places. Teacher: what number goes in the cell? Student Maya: 0.02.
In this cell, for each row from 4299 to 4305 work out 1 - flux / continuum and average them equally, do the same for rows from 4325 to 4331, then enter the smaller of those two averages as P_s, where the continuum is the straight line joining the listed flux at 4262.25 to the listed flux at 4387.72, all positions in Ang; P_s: -0.13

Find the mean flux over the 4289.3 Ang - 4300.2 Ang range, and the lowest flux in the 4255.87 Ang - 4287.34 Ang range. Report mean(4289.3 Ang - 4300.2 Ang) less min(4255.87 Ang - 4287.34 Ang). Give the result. 2.35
